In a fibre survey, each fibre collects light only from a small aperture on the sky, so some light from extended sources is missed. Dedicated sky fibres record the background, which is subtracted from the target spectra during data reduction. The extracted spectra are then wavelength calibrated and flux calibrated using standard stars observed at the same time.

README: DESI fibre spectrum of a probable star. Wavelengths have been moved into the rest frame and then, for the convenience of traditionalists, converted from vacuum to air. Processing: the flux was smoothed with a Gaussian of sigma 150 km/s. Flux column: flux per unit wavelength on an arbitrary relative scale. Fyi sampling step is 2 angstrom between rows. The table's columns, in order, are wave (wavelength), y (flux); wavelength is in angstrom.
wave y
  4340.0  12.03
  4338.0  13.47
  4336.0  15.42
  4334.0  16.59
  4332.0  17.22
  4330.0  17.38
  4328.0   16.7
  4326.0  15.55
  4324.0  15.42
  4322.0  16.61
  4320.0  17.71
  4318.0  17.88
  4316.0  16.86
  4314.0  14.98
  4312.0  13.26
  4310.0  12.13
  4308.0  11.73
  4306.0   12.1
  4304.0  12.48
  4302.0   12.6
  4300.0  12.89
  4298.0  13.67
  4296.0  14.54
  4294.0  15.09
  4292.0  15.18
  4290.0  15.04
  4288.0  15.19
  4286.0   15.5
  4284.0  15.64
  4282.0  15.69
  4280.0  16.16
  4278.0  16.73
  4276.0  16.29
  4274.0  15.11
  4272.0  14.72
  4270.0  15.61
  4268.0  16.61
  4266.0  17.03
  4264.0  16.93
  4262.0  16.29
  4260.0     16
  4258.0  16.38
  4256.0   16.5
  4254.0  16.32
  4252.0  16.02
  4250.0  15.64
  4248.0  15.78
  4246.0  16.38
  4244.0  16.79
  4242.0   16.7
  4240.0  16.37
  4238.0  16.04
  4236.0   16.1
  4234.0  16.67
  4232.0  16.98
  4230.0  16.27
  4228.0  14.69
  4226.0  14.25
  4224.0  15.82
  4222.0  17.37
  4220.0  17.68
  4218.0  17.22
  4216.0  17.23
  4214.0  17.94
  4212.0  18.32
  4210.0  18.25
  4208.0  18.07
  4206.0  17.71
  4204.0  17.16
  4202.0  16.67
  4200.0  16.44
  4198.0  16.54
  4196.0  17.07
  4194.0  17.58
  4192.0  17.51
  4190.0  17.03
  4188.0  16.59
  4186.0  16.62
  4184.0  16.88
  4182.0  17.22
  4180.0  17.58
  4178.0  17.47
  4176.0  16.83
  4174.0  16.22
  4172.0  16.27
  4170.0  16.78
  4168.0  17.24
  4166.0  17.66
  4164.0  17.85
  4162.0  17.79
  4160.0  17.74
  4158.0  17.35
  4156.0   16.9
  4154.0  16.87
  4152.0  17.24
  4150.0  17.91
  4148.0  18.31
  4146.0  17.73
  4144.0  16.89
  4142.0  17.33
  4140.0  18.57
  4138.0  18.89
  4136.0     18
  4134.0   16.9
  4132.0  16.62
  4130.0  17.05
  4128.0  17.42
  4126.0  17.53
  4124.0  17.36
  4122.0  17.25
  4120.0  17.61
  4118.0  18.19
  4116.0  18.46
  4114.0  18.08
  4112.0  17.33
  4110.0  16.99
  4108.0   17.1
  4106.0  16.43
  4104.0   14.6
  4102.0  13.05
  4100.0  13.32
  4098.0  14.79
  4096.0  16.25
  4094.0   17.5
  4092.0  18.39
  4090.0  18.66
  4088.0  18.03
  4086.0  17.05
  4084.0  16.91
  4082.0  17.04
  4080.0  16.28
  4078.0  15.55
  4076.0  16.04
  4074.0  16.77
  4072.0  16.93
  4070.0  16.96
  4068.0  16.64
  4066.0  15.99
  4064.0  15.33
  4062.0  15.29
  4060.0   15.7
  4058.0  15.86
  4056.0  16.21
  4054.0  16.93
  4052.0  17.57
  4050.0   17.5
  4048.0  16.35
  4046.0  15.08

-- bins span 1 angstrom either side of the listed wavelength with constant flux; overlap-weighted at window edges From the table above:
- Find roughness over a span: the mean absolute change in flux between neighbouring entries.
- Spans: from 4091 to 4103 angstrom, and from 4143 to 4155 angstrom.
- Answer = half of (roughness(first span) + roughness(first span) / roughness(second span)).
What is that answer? 1.47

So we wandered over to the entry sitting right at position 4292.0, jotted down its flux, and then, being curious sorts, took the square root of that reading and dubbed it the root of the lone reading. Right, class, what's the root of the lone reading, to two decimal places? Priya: 3.90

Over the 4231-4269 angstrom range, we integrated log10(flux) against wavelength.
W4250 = 46.2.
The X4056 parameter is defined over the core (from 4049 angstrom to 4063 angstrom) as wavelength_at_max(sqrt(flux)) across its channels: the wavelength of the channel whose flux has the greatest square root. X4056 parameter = 4052.0 angstrom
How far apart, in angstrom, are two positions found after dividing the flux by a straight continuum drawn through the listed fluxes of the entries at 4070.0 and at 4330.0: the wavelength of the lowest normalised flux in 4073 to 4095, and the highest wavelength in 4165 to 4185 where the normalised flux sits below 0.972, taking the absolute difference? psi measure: 96 angstrom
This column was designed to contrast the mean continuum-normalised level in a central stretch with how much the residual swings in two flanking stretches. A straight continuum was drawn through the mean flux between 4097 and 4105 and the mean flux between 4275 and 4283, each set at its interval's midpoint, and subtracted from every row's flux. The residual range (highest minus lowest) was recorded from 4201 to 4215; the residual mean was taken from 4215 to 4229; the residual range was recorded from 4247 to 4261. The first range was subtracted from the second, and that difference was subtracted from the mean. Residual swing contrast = 1.6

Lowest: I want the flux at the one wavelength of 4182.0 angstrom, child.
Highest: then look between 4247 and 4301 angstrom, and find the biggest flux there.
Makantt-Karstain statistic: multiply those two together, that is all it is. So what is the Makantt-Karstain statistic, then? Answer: 293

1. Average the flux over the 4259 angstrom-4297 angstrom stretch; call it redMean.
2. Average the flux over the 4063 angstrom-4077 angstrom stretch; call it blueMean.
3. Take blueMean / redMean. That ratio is 1.04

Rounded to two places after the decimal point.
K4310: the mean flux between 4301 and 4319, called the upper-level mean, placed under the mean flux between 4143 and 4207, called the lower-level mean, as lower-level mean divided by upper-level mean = 1.25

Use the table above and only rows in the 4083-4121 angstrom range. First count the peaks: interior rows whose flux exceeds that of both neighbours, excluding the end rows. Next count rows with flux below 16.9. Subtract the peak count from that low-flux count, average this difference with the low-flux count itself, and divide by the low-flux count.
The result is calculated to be 0.750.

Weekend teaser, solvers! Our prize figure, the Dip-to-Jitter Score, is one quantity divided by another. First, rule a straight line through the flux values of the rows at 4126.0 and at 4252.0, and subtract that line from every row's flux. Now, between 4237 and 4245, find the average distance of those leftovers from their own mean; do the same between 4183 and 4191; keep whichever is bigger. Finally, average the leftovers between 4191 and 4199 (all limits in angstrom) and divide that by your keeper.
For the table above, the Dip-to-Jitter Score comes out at 1.6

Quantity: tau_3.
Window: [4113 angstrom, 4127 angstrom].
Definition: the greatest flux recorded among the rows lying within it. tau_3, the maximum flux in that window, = 18.46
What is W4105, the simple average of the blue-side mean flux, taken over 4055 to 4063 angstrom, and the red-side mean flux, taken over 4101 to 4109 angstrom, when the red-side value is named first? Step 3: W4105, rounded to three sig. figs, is 15.5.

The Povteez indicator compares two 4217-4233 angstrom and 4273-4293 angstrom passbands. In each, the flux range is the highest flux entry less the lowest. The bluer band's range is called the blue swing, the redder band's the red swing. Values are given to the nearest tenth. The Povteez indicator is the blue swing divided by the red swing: 2.0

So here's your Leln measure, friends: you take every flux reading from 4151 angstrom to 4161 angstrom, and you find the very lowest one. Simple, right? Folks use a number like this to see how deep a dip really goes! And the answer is 16.87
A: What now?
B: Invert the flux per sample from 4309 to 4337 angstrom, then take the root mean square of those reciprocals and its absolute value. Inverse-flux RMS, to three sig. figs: 0.0637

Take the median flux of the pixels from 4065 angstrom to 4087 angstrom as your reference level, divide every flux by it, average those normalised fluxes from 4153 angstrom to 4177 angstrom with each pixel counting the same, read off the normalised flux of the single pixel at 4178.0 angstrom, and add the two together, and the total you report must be 2.06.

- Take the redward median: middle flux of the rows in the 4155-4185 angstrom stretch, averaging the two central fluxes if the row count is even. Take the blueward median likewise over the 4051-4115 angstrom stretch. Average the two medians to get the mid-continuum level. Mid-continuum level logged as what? 17.0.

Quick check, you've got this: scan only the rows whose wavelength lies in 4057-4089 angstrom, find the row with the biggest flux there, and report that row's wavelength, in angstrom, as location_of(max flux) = 4088.0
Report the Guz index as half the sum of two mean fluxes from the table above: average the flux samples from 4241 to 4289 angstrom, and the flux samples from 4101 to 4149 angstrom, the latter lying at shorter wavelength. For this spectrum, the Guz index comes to 16.66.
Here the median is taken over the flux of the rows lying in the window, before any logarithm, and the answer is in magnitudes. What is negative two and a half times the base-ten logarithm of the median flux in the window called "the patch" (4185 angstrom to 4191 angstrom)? -3.05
